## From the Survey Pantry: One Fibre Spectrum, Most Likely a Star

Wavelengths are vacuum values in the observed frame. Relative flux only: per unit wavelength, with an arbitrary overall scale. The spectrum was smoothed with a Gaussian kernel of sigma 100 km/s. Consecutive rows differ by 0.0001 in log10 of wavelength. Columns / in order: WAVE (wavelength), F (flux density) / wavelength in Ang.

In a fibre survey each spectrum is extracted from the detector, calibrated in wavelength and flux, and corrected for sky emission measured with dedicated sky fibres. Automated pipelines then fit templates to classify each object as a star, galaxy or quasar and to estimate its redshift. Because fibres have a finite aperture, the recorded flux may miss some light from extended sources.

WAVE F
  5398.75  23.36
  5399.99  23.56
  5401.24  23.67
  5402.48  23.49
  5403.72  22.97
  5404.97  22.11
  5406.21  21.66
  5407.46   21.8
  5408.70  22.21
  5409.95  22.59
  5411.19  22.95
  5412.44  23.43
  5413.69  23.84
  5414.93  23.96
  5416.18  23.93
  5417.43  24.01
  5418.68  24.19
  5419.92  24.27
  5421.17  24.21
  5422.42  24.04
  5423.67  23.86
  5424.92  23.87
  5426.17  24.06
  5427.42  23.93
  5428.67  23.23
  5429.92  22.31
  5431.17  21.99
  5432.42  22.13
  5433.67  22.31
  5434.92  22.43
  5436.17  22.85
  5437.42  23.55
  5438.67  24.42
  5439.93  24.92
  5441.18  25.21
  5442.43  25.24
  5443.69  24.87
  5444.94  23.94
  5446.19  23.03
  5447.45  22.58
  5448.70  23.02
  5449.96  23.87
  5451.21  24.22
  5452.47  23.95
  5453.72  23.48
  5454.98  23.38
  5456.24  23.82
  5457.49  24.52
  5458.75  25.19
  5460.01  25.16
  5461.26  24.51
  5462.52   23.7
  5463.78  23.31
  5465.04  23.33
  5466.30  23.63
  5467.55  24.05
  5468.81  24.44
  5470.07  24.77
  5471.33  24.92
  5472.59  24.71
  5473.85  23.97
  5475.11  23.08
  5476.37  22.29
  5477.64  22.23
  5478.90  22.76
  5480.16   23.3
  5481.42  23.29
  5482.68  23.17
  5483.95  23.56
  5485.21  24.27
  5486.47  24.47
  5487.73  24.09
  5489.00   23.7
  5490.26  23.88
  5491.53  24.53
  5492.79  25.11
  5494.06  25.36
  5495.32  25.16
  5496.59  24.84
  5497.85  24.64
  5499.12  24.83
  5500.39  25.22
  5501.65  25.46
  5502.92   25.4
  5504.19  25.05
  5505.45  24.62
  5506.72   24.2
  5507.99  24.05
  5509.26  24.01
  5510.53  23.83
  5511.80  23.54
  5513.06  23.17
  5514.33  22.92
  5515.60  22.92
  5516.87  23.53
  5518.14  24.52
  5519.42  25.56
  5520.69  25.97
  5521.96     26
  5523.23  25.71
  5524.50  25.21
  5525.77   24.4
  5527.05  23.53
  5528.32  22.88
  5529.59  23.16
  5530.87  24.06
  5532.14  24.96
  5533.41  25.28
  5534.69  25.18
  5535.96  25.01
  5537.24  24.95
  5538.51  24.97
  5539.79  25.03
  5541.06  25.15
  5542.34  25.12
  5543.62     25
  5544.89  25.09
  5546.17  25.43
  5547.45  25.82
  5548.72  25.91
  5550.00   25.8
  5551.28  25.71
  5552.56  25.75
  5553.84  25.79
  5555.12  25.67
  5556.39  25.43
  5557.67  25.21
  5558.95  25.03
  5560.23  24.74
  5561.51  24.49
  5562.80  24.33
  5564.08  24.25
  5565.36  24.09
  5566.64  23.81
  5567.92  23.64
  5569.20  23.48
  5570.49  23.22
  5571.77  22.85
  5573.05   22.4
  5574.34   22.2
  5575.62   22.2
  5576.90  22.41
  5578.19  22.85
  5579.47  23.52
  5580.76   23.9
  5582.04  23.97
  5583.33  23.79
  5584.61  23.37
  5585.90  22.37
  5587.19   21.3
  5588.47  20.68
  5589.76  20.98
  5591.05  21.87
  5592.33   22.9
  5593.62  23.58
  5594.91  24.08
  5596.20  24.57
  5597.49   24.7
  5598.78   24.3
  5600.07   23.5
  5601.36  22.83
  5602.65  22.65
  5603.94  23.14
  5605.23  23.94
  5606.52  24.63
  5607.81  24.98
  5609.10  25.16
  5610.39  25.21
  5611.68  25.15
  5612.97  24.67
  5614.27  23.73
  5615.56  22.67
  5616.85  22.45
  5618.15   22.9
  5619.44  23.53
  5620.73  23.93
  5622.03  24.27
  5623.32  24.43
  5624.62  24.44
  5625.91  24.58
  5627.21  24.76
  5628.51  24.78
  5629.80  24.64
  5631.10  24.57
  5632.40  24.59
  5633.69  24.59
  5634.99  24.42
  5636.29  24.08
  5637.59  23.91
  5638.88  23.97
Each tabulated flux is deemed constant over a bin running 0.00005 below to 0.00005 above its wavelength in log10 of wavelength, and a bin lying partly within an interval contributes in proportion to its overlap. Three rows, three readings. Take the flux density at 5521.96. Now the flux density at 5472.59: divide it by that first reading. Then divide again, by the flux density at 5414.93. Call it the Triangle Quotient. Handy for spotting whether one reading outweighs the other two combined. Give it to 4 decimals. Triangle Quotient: 0.0397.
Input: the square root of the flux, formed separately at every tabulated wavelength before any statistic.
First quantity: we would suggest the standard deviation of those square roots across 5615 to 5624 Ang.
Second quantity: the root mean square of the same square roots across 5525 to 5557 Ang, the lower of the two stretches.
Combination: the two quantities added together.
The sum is 5.08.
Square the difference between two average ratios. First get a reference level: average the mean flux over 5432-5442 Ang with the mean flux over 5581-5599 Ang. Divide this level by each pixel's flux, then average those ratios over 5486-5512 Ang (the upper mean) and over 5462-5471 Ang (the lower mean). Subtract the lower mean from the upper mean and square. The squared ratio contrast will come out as 0.0007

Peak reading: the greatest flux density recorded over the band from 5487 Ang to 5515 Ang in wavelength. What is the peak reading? 25.46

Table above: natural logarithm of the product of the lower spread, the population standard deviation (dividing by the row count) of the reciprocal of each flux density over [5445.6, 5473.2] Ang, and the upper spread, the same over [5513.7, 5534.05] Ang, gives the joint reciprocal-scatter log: -13.0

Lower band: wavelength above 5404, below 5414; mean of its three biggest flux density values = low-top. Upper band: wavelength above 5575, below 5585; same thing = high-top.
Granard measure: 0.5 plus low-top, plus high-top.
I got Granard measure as 47.8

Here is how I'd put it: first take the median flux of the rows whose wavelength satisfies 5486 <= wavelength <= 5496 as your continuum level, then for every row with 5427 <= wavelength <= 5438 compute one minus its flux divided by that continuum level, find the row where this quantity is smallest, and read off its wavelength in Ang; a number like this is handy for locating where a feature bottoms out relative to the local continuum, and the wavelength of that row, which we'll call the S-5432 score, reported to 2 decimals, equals 5427.42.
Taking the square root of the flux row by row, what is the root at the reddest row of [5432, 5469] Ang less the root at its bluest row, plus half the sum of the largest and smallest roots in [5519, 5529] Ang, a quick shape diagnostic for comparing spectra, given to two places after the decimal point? 5.18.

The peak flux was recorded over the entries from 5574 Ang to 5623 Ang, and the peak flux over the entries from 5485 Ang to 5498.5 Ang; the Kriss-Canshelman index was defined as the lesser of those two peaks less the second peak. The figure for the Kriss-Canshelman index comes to -0.15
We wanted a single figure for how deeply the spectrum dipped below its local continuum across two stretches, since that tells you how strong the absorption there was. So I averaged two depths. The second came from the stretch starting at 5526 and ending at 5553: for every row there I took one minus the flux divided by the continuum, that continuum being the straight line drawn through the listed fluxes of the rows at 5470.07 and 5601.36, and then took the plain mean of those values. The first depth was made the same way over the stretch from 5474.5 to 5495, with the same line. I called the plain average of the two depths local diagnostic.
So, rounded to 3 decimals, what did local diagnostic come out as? -0.008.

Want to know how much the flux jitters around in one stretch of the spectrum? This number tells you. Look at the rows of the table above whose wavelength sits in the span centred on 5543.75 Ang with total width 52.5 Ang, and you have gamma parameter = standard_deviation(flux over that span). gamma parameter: 0.8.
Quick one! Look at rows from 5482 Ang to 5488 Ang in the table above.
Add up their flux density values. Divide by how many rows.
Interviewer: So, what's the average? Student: 23.9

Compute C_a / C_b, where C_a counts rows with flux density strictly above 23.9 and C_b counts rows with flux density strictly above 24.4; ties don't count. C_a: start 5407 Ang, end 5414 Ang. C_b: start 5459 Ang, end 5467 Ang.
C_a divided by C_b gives 0.0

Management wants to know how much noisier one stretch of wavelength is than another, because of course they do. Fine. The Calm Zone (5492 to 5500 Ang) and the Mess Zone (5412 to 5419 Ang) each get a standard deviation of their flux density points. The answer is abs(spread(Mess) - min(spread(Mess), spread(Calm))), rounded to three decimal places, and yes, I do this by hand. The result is 0.000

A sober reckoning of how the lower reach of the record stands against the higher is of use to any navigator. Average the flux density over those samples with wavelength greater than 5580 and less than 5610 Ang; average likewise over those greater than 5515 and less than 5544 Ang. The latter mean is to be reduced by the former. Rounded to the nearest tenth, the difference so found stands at 1.3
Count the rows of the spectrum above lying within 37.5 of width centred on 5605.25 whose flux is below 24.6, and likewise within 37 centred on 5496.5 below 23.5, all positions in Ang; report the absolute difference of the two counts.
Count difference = 16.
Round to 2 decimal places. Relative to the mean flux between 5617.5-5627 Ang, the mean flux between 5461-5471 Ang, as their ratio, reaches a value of 1.00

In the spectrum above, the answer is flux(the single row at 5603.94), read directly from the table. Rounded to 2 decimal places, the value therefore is 23.14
